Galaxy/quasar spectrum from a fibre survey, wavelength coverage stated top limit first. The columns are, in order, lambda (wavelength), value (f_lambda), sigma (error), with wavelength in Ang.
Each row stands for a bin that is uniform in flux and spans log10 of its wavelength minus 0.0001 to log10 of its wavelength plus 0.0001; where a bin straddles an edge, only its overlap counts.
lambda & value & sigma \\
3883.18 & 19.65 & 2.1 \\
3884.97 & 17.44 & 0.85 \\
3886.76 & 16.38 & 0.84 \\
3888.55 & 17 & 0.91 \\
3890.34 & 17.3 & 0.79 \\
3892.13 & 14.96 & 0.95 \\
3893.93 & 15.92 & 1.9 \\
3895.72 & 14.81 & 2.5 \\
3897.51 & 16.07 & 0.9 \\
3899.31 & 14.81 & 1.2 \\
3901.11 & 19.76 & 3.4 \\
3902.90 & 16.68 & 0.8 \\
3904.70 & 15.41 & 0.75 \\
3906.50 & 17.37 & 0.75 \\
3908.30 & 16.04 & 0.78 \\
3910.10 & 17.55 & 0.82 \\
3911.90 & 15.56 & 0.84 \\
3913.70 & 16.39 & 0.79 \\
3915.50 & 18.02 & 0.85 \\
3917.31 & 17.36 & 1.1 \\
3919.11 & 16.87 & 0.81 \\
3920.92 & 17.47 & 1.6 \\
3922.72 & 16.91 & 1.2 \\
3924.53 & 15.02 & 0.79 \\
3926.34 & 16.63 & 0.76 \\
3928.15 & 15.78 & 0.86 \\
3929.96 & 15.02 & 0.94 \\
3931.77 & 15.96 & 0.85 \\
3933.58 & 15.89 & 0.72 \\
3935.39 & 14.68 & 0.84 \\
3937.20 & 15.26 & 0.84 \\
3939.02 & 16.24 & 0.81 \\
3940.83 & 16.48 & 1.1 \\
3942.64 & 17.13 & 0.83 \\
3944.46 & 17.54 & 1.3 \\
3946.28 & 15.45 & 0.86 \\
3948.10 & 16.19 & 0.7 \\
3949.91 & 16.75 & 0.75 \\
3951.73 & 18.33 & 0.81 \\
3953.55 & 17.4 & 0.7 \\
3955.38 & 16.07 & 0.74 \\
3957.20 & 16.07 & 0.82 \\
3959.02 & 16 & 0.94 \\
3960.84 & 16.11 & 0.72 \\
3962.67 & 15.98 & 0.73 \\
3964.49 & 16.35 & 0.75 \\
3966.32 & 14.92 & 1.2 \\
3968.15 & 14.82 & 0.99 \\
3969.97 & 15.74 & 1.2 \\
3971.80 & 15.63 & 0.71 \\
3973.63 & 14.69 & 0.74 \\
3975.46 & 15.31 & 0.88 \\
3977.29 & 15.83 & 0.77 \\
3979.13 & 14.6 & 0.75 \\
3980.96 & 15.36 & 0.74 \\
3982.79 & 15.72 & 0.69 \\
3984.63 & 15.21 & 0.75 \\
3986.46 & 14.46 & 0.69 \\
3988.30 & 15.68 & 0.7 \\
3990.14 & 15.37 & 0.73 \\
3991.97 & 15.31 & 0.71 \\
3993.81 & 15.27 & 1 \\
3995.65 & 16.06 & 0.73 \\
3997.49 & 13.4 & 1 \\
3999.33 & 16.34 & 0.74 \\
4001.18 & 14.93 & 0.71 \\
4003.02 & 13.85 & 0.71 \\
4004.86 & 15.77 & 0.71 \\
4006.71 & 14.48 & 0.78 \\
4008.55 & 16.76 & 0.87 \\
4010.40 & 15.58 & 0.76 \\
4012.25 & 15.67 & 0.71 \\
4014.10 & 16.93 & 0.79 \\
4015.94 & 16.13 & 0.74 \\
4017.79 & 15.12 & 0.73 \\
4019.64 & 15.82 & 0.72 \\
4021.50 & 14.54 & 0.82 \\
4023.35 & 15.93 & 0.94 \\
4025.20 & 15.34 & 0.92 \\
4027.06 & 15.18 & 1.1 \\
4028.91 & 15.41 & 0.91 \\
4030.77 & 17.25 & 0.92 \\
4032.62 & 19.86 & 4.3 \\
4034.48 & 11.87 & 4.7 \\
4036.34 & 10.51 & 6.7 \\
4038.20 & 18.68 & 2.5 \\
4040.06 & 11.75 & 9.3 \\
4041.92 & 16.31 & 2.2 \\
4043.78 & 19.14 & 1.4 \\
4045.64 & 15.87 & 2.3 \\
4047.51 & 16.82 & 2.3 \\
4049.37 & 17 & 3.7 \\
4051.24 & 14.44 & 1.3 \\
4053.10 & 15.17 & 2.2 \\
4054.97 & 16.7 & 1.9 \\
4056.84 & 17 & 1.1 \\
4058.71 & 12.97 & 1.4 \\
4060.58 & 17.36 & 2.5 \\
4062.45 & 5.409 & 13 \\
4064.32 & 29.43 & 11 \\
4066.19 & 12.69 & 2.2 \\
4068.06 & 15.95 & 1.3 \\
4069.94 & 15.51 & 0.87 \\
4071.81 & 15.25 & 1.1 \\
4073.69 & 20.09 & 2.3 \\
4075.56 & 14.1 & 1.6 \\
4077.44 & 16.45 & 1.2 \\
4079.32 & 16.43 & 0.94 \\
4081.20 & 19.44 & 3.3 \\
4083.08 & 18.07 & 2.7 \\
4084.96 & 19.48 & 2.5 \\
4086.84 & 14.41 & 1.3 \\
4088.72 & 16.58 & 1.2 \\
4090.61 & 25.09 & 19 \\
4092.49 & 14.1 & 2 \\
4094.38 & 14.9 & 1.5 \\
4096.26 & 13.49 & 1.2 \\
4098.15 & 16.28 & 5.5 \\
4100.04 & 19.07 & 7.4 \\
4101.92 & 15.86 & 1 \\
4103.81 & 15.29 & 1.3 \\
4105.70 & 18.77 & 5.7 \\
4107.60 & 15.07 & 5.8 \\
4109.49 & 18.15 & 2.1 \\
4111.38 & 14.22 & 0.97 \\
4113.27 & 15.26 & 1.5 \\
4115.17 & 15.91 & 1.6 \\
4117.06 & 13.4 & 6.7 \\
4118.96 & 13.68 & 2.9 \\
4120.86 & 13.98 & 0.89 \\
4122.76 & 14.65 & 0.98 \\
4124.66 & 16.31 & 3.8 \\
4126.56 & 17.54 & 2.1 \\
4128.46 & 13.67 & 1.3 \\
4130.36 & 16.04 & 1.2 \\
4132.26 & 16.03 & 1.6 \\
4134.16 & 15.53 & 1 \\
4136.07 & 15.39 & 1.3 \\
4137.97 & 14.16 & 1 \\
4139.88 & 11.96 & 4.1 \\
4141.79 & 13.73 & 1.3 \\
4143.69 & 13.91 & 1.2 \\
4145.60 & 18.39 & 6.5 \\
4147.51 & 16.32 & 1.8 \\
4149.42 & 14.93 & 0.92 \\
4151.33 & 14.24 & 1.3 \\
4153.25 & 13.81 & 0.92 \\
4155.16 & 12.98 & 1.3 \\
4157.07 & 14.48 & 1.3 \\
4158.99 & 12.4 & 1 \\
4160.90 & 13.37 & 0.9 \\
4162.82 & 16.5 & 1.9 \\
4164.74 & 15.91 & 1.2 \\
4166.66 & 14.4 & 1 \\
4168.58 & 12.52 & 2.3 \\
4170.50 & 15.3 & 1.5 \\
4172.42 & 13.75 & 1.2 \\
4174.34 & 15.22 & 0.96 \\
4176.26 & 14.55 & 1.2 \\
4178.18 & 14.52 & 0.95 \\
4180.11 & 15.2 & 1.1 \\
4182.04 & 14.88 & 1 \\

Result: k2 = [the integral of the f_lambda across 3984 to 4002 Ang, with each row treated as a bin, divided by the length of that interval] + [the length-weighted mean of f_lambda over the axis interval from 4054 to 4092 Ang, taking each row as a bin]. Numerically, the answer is 32.1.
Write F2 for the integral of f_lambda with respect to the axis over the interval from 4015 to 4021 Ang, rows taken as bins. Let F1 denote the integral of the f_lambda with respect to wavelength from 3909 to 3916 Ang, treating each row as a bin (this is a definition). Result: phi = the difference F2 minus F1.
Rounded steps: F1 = 118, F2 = 94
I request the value -24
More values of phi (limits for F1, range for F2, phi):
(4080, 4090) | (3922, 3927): -97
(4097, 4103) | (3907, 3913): -3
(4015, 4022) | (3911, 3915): -43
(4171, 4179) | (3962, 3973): 54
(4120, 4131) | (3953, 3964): 10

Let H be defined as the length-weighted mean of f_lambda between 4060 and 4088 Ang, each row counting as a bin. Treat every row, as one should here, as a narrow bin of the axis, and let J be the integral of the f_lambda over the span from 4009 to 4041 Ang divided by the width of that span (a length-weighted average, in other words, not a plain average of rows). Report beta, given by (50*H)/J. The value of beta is 54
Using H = 16.7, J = 15.4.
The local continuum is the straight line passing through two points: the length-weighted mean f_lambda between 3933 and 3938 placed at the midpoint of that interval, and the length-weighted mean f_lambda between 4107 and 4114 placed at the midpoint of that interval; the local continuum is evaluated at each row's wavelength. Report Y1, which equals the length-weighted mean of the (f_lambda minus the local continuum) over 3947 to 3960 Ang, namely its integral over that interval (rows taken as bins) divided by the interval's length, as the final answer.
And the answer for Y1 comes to 1.4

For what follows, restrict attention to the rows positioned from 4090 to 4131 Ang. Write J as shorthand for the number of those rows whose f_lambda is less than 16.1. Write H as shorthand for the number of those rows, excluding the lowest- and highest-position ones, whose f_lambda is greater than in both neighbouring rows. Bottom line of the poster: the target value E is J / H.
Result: 2.50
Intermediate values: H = 6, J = 15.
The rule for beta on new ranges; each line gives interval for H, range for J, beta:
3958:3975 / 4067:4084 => 46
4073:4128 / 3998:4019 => 53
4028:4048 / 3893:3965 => 48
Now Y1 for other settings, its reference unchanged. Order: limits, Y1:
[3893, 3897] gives 0.3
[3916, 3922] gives 2.1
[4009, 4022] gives 0.3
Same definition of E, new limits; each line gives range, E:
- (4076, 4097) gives 1.00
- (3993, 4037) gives 2.25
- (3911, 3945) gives 2.00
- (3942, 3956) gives 1.00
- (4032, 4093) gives 1.25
